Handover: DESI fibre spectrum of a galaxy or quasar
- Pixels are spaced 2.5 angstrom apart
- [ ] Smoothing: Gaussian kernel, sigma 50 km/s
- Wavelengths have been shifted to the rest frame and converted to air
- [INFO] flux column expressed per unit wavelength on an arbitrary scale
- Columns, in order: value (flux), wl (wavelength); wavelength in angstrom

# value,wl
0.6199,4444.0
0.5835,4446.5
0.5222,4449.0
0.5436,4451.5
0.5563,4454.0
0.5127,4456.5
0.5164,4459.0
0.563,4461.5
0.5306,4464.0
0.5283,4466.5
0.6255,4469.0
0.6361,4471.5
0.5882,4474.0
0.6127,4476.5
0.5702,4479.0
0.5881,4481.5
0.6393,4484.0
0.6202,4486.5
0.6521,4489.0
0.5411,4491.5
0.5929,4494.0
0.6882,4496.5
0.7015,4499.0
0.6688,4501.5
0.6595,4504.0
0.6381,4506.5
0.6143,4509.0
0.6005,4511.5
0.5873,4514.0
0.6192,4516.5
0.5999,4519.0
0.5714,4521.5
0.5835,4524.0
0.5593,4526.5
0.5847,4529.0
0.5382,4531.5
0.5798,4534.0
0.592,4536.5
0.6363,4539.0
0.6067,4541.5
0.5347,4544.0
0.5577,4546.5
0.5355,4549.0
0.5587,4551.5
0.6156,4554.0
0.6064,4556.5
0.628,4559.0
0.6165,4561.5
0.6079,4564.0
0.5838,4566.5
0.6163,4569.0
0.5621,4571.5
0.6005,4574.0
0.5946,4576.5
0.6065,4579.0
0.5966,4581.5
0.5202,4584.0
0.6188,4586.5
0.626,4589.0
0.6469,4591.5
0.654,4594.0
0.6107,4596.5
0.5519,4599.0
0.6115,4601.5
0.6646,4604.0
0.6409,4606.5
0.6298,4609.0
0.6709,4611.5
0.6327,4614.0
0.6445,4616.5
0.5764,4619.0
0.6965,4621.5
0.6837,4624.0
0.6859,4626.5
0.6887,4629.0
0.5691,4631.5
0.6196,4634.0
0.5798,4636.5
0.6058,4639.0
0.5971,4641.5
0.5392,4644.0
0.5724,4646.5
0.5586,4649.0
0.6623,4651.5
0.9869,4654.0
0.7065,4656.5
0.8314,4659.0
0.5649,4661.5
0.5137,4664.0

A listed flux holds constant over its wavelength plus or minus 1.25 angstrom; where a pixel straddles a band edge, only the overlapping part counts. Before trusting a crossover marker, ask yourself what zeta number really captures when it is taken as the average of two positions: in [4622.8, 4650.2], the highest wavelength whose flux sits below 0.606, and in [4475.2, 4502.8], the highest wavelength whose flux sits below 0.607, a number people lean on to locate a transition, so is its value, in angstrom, 4571.5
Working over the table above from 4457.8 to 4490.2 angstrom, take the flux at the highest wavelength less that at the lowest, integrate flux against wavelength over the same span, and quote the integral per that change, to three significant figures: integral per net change 141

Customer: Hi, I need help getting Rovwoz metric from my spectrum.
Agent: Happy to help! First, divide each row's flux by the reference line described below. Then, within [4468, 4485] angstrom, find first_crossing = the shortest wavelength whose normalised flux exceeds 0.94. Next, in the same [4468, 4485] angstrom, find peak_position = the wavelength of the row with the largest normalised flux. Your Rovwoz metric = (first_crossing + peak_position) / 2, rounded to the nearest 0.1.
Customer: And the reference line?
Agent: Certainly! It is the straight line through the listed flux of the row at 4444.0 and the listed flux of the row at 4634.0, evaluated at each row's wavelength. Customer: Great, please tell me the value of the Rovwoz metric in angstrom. 4476.5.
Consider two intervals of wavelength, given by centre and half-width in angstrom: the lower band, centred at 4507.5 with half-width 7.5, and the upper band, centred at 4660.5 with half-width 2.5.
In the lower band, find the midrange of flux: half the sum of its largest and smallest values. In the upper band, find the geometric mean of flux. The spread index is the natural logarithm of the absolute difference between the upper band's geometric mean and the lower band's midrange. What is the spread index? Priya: -2.86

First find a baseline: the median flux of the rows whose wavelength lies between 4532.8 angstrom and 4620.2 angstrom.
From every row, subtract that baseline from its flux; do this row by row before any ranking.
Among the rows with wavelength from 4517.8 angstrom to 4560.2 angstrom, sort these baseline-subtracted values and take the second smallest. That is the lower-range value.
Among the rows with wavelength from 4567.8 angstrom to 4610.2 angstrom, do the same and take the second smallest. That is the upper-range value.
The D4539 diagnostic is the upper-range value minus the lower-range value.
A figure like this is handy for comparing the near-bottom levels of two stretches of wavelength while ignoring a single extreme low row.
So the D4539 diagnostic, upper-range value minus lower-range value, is 0.0164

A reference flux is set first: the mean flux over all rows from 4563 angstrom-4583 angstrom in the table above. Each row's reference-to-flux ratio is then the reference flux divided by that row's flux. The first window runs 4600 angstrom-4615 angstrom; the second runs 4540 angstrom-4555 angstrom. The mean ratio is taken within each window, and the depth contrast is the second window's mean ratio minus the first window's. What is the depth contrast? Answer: 0.12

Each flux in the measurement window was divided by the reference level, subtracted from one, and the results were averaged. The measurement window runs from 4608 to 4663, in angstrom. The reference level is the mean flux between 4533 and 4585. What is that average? -0.10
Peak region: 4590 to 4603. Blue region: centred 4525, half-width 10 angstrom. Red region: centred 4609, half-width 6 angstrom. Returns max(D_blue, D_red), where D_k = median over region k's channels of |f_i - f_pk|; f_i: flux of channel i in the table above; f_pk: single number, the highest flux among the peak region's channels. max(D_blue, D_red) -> 0.072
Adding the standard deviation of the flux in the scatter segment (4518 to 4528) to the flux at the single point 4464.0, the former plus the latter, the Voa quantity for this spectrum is 0.55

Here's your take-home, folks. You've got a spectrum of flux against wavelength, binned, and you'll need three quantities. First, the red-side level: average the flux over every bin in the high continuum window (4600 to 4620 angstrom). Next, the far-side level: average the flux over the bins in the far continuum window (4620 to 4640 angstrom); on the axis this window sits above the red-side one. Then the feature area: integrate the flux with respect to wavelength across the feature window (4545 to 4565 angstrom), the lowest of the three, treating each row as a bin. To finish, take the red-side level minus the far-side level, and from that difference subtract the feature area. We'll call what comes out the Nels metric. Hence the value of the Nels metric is -11.8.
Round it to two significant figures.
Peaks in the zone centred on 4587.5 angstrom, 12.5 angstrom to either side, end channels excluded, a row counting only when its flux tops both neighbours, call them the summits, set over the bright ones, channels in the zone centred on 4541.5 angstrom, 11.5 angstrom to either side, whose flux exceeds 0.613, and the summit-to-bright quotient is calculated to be 2.0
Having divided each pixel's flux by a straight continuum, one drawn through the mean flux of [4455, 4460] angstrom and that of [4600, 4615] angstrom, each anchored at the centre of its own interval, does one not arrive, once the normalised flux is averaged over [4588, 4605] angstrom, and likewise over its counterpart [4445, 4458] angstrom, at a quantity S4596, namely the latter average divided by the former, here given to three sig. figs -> 1.08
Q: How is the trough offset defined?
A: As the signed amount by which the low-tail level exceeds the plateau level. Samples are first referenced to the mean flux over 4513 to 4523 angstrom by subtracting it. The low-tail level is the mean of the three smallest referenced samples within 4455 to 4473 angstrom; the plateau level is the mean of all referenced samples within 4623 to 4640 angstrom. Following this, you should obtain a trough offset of -0.11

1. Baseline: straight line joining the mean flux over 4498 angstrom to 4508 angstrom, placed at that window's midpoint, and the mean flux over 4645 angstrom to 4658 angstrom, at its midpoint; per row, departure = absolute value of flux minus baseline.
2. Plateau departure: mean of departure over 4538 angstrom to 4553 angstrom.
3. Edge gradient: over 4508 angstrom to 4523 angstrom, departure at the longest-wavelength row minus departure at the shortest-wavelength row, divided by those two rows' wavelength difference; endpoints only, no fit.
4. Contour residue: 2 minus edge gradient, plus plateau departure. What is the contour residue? 2.10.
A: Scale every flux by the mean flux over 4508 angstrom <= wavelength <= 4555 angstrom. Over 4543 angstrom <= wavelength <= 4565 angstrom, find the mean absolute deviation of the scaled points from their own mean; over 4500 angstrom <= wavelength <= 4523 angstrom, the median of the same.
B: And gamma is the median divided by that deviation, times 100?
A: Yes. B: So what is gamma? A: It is 1823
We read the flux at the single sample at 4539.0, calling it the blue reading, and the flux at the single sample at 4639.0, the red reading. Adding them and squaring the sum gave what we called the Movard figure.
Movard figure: 1.54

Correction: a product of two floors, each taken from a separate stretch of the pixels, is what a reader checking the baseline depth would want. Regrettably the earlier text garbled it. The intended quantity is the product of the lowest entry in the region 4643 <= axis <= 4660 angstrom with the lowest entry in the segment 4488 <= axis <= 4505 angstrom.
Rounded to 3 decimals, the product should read 0.292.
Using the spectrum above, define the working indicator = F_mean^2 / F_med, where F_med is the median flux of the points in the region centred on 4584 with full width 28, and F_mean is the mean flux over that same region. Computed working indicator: 0.600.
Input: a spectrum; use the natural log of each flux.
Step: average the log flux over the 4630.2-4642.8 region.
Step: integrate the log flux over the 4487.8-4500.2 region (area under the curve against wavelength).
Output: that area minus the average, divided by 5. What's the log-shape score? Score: -1.0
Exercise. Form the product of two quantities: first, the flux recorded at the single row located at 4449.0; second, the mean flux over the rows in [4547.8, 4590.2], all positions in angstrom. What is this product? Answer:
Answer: 0.31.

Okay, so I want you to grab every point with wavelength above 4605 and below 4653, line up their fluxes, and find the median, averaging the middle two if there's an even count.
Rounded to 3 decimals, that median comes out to 0.630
